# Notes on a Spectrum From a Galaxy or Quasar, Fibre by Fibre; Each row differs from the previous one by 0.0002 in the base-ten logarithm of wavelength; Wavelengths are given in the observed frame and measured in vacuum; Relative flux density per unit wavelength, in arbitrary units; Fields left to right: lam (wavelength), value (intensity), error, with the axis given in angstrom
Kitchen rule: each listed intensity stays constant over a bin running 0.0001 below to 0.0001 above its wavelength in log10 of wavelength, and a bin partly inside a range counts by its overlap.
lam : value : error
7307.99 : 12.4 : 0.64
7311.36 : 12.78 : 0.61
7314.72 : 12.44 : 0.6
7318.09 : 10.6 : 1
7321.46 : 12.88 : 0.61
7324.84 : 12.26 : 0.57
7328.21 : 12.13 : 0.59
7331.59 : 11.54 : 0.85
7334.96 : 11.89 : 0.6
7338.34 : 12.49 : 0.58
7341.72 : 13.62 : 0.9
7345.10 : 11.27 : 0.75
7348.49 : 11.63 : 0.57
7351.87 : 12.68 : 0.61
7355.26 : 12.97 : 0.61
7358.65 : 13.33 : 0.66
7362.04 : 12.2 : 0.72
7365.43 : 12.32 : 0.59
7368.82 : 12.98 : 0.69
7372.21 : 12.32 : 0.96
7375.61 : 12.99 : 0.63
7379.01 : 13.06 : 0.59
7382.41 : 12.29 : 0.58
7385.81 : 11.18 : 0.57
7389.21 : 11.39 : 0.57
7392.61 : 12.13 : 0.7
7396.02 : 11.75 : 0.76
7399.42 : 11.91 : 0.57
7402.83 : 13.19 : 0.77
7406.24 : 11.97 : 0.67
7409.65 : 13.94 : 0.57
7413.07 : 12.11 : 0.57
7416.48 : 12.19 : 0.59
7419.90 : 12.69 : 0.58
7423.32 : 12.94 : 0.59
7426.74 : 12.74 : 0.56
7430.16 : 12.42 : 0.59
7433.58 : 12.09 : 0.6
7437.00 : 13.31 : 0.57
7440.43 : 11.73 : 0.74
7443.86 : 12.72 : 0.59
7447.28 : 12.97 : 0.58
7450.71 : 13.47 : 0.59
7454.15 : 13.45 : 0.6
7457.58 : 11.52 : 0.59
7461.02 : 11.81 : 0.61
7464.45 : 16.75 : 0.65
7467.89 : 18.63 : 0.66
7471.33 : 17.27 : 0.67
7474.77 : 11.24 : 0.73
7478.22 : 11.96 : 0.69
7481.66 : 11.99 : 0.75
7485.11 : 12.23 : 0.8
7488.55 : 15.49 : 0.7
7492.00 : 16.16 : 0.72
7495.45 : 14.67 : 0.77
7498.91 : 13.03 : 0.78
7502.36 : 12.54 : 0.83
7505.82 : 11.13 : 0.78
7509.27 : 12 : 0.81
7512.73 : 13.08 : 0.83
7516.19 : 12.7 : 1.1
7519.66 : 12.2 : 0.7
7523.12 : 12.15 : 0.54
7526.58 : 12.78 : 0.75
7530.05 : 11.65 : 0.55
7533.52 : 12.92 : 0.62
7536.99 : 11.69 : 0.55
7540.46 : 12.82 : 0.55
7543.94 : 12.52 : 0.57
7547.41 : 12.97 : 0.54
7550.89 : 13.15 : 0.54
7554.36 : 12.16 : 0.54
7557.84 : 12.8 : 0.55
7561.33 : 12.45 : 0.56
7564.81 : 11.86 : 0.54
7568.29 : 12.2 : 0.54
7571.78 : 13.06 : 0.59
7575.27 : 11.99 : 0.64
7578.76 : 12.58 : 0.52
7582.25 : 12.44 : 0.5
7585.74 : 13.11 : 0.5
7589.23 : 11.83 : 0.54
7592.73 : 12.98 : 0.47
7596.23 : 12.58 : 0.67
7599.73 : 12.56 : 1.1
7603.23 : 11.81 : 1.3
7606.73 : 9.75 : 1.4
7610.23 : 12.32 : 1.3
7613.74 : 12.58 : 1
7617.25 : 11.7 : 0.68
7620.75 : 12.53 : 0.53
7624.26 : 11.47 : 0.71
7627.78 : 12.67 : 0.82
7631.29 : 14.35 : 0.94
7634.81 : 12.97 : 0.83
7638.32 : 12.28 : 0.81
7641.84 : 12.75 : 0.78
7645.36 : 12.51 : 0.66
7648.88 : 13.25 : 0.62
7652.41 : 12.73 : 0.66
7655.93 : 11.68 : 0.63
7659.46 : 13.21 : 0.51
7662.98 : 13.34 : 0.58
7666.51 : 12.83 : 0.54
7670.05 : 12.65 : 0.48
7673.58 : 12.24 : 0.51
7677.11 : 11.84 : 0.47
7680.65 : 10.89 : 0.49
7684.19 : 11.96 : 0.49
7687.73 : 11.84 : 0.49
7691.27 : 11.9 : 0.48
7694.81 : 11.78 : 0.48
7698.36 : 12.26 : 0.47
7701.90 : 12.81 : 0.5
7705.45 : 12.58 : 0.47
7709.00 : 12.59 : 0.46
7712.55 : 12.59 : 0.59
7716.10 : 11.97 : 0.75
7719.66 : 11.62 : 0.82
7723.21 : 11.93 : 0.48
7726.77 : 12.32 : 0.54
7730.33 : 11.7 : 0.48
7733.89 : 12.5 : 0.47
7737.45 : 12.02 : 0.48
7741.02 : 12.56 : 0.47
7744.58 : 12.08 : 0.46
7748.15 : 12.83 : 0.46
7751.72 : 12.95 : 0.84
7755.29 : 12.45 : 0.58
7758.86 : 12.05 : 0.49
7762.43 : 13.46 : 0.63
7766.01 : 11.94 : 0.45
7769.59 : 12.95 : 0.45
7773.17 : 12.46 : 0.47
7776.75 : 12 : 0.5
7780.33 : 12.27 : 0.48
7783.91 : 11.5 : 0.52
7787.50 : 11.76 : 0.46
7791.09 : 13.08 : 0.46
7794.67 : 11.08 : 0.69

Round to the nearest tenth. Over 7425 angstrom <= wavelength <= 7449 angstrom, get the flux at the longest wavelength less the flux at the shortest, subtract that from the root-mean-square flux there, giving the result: 12.3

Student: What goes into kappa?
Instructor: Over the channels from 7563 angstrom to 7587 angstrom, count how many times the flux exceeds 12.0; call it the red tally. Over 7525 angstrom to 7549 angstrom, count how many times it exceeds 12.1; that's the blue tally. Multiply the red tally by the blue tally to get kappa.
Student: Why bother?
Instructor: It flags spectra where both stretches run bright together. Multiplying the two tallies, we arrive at 25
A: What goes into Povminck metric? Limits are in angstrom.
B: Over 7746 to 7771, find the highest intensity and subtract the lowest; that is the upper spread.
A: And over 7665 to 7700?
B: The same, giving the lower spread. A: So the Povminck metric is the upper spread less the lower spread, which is -0.4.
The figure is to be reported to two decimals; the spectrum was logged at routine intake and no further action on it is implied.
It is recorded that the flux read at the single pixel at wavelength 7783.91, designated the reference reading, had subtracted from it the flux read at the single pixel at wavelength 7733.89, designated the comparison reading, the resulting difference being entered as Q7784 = -1.00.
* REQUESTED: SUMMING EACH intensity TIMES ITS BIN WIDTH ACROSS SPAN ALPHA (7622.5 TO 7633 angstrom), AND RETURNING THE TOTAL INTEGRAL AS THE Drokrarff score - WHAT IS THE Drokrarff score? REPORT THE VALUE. 135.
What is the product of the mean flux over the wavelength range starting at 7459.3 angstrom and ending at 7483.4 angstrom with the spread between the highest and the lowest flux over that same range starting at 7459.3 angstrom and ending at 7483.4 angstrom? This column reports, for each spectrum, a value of 105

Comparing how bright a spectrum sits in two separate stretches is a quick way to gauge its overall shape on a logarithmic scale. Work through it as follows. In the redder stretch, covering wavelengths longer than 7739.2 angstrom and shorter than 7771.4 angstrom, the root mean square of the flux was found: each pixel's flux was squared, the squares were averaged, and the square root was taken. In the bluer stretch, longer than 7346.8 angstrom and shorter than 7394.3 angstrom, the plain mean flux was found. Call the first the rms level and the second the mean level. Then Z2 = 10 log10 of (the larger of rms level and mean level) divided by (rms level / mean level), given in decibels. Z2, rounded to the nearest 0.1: 10.9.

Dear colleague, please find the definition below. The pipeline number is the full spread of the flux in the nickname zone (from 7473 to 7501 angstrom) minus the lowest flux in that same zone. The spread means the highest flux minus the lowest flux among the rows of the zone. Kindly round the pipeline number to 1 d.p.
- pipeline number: -6.3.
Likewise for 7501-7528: -9.2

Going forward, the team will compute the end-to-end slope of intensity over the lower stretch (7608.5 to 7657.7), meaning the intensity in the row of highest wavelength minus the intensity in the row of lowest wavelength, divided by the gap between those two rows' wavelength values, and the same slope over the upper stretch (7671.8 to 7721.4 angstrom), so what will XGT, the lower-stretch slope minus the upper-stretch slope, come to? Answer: 0.00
